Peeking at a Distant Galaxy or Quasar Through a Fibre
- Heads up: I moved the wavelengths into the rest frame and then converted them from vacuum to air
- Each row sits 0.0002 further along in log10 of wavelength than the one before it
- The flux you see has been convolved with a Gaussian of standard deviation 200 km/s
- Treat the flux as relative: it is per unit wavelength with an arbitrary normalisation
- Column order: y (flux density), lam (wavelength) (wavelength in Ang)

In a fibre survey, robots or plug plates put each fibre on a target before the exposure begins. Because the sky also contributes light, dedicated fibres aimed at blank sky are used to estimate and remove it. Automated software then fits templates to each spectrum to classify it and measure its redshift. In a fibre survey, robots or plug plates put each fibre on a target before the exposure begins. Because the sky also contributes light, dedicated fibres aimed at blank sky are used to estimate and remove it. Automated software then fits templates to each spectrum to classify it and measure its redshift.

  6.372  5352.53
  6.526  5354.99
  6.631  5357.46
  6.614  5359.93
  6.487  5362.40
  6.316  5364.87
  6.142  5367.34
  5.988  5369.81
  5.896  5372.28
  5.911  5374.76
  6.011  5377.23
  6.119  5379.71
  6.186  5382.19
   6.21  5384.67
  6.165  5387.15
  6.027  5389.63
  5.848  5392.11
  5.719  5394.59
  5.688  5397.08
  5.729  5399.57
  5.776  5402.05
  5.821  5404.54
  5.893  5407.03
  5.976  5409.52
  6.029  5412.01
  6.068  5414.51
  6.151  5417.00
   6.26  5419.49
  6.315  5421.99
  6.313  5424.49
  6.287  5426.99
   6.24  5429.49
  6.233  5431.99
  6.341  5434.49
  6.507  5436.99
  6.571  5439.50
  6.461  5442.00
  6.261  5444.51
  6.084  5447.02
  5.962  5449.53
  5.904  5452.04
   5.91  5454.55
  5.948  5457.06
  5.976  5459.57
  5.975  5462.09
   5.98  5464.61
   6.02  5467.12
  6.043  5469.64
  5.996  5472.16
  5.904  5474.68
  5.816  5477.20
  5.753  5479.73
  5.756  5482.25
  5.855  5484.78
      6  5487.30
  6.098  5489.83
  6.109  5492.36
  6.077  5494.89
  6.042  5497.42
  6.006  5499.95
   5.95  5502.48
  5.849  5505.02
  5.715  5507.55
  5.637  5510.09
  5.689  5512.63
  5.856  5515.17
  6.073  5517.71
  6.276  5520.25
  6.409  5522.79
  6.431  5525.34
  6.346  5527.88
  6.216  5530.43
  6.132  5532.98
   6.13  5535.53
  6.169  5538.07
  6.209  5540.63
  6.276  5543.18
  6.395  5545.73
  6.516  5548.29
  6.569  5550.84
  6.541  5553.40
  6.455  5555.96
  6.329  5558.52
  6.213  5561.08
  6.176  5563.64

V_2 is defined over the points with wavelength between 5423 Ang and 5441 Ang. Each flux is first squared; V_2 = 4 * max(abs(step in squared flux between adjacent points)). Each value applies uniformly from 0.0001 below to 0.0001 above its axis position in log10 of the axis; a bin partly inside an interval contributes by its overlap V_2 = 8.5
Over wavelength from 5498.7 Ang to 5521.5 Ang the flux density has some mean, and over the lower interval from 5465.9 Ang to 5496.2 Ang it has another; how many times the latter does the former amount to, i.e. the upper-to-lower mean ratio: 0.99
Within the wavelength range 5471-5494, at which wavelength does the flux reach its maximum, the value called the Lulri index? 5492.36 Ang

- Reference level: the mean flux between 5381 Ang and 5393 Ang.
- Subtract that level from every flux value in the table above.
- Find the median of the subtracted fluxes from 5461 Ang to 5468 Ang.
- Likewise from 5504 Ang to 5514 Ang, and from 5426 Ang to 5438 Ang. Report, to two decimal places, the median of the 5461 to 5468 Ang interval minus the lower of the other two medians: 0.28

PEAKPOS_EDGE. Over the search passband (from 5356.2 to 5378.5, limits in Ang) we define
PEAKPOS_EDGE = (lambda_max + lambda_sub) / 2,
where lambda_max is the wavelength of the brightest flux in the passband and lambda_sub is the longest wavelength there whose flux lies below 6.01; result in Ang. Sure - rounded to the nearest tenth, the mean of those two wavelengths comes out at 5366.1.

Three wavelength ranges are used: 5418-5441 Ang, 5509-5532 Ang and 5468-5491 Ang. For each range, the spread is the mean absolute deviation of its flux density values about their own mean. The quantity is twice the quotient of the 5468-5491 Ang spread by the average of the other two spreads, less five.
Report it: -3.76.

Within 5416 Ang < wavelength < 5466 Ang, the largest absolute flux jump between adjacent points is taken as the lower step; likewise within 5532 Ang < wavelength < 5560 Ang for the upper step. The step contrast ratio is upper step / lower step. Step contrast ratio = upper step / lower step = 0.63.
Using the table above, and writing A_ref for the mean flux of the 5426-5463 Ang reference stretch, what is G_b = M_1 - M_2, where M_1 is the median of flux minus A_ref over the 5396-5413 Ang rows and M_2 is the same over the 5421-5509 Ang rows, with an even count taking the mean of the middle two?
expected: -0.2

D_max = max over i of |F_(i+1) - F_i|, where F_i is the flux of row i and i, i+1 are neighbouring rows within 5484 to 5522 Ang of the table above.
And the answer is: 0.217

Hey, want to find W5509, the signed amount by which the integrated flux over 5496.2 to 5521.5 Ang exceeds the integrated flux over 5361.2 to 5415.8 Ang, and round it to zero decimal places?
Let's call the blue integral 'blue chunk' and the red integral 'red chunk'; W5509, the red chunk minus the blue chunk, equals -178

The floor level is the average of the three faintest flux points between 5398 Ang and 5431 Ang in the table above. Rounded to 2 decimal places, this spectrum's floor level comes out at 5.78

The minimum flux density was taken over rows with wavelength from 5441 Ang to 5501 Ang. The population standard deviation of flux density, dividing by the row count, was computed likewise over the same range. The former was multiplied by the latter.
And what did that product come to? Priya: 0.85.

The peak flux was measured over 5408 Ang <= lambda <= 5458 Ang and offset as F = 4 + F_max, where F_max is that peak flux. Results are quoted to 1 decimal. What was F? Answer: 10.6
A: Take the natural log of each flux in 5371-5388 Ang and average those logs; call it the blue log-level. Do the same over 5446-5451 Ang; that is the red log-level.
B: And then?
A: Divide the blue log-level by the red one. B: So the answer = 1.00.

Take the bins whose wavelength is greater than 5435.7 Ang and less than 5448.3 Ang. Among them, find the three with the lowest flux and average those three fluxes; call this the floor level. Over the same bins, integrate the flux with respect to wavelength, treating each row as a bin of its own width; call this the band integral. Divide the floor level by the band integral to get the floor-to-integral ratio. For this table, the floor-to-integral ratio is 0.078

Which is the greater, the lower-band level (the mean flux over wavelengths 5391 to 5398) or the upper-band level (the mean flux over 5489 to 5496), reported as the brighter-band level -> 6.09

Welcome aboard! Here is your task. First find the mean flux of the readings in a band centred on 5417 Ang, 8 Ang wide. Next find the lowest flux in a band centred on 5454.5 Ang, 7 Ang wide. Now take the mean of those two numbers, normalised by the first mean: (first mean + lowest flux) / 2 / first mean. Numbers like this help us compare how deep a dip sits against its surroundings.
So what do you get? 0.98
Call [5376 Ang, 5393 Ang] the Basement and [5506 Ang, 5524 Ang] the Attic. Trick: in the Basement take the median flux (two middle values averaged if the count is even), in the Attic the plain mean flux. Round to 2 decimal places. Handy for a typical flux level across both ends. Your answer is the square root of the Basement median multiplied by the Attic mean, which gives 6.03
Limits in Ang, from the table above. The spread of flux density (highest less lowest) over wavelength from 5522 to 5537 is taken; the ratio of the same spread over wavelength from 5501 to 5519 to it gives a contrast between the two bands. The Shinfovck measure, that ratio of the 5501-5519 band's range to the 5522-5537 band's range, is 1.4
